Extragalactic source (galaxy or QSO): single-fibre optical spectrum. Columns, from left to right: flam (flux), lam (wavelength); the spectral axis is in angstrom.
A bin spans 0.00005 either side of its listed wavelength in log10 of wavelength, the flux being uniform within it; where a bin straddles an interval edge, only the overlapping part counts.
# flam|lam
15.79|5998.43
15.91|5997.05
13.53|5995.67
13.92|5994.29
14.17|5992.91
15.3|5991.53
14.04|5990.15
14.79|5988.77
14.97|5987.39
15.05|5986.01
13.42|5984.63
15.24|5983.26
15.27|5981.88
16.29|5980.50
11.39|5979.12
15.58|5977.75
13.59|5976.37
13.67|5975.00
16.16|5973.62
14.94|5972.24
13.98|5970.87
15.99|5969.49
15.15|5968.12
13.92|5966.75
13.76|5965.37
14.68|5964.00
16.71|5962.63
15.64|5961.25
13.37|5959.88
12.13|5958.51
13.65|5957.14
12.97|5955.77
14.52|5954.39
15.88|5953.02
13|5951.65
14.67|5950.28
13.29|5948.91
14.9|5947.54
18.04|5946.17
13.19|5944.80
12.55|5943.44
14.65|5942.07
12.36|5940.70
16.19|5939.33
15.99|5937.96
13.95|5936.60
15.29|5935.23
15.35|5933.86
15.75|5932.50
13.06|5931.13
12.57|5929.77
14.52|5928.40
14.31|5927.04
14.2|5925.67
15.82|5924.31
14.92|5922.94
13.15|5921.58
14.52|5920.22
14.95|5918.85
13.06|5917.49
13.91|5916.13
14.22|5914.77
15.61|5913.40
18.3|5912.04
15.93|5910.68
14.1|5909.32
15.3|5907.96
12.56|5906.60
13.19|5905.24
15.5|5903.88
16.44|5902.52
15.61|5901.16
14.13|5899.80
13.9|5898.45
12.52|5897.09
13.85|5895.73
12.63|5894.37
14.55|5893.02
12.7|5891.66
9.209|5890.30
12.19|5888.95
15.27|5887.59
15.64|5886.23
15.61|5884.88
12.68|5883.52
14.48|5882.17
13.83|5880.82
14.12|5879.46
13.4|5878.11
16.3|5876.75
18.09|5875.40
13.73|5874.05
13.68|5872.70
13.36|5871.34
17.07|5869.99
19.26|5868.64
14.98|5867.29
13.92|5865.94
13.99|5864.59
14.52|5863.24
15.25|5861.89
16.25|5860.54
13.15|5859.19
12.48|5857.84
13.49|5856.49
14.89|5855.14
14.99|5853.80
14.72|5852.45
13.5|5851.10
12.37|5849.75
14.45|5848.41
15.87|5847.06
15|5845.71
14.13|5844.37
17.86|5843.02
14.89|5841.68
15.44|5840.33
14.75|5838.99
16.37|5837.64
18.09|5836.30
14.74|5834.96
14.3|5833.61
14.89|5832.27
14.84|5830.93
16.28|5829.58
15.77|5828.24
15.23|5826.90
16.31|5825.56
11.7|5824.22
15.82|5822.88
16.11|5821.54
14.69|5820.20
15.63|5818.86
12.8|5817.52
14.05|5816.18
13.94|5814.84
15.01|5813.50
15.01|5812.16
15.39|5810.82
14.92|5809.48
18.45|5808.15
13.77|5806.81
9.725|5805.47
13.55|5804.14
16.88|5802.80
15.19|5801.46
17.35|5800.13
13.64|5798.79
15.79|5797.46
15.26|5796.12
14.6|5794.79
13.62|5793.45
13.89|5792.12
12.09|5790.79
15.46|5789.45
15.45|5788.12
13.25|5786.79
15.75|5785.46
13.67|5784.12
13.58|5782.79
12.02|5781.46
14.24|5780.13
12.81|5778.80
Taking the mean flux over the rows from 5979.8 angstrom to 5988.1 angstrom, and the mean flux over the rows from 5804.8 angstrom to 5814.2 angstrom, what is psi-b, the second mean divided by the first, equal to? 0.97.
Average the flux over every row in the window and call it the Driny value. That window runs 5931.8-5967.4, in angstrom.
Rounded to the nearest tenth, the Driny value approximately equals 14.5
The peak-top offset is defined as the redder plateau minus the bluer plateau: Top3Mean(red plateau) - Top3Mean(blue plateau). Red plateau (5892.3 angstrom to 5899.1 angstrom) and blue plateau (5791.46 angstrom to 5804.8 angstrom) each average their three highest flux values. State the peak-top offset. -2.6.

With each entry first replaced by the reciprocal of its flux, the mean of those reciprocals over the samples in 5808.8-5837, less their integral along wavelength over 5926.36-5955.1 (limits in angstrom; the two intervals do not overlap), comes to -1.94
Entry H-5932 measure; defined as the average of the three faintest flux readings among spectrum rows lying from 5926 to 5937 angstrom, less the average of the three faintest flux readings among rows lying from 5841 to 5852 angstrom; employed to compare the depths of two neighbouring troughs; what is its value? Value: -0.1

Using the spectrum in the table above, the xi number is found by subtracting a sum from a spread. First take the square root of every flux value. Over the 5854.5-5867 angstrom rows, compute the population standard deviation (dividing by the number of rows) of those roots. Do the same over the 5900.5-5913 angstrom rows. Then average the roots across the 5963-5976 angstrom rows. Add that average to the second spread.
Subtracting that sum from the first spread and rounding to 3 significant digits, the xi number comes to -3.90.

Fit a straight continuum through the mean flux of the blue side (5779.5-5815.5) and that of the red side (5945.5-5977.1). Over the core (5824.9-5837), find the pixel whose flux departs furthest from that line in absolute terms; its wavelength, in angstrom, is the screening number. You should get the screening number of 5836.30 angstrom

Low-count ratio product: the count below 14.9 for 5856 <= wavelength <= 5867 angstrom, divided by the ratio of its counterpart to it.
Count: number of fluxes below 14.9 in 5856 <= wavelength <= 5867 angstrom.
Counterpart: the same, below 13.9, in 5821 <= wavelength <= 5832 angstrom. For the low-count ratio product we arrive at 36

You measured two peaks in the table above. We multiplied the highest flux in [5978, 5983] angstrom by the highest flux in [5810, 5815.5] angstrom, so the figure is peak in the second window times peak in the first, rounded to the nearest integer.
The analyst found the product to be 251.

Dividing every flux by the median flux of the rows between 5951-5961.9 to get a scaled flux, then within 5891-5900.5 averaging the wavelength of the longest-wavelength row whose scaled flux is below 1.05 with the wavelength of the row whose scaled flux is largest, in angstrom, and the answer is 5896.4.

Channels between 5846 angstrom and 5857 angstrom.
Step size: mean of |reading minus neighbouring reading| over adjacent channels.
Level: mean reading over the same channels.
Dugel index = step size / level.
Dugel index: 0.08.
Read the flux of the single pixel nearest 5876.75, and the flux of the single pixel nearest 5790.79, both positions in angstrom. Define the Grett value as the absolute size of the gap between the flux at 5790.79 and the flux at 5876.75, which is 4.2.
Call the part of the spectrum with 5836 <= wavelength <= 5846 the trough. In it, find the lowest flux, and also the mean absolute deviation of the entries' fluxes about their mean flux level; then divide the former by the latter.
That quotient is 12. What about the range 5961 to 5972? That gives 15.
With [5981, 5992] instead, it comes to 26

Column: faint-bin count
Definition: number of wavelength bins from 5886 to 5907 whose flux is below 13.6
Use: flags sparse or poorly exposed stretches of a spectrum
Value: 7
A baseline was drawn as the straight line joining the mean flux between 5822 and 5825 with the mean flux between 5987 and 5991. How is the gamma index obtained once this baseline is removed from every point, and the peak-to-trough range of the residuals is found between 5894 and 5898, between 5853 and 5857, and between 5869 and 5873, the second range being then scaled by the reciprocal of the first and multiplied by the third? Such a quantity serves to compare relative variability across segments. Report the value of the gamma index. 4.2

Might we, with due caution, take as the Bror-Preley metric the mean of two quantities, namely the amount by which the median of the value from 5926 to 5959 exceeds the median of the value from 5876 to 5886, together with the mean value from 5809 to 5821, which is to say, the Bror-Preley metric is 7.45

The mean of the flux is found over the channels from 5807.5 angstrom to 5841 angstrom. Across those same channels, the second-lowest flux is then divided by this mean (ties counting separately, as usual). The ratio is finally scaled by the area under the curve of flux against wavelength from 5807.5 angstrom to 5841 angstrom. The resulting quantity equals 429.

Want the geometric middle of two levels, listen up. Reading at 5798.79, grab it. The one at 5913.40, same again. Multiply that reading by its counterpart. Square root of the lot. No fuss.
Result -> 14.6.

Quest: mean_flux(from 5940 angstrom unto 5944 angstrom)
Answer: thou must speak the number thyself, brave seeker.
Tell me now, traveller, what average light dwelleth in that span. 13.2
